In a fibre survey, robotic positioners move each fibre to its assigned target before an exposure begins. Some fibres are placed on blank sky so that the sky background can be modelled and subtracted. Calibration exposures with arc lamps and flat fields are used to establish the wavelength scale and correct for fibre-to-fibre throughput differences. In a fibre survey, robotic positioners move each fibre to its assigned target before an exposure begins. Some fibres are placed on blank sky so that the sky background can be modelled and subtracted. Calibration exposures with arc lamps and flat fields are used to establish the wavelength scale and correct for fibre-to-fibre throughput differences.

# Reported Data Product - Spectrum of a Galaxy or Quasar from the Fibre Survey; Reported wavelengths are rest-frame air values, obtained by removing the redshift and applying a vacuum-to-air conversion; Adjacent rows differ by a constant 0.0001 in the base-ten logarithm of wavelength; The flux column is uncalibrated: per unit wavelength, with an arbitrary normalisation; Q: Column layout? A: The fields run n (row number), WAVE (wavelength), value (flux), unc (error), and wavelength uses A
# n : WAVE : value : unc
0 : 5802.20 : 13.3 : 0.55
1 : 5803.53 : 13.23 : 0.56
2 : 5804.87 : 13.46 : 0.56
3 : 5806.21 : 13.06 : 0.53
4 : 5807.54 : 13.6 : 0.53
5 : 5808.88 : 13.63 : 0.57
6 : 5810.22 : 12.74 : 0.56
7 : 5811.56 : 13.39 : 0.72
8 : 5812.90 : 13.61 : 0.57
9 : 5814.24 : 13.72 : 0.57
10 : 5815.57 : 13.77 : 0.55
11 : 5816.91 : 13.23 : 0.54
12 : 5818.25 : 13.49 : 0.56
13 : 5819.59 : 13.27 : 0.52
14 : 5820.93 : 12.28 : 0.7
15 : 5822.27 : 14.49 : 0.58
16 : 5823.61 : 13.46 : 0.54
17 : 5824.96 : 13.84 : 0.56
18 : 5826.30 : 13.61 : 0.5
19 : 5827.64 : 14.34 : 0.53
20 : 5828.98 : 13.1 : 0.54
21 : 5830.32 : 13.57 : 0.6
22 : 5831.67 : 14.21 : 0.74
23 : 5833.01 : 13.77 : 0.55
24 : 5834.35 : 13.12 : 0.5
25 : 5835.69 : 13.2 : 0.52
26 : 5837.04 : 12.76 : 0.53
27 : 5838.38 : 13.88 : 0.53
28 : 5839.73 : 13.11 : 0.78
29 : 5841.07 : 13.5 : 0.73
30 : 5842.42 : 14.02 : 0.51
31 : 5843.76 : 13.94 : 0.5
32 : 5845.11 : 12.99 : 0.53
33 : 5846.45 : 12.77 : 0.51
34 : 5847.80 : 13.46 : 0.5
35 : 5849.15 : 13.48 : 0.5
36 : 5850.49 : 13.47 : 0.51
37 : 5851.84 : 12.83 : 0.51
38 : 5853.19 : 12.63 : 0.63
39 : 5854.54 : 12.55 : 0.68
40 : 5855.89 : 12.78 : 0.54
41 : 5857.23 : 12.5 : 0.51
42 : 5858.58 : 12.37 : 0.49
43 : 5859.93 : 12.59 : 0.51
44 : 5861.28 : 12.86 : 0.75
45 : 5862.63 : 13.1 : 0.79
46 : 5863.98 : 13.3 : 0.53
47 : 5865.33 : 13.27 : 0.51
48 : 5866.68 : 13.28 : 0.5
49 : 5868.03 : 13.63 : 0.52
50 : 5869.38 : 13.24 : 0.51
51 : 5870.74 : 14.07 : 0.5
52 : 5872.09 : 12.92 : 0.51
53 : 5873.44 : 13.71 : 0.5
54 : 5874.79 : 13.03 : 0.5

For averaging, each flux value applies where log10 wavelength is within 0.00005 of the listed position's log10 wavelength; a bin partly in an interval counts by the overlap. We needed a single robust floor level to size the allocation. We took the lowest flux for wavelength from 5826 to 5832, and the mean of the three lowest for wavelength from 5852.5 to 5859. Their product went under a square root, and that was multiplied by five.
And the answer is 63.9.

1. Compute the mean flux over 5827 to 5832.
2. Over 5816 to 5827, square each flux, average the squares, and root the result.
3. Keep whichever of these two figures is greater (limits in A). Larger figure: 13.8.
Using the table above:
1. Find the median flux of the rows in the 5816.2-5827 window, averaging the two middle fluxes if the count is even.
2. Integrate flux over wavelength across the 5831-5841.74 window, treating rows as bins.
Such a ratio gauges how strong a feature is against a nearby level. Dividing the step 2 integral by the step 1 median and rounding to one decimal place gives 10.7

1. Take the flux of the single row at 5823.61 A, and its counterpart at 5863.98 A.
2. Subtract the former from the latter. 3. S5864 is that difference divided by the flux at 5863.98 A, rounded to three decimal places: -0.012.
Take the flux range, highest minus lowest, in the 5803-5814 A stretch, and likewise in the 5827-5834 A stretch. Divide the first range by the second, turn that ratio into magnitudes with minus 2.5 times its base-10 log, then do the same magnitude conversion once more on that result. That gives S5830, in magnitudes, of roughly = 1.1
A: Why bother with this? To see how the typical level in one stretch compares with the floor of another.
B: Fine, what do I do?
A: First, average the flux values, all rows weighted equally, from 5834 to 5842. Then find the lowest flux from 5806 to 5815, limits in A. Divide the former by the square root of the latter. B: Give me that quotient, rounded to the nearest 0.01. 3.72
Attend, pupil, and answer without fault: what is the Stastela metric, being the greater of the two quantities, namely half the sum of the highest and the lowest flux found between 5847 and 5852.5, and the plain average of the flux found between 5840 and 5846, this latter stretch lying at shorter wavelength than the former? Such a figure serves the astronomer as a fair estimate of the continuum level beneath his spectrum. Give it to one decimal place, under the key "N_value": 13.6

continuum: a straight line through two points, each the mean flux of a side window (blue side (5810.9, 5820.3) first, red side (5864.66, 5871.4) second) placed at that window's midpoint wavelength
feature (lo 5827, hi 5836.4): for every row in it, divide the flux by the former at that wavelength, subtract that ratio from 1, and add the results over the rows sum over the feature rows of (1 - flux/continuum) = -0.06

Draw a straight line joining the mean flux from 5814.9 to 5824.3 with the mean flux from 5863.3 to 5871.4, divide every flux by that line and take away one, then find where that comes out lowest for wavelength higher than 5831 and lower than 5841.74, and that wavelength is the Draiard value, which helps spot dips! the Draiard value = 5837.04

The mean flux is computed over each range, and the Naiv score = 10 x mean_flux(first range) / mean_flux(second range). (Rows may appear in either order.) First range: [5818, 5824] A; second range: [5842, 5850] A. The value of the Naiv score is 9.97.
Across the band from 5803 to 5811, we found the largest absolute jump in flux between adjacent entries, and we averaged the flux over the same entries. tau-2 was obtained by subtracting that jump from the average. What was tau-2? 12.4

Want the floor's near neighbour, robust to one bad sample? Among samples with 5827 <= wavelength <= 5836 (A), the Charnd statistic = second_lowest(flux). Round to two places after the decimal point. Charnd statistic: 13.12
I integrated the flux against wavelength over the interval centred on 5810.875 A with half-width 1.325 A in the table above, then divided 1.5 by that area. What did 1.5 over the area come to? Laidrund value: 0.043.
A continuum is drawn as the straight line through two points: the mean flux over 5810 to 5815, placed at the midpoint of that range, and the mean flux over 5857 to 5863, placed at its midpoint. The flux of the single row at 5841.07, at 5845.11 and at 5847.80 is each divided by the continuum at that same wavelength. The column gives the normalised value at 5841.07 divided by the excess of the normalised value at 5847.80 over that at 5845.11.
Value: 26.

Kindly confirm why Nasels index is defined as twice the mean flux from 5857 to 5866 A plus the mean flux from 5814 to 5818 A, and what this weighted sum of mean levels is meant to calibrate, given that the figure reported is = 39.3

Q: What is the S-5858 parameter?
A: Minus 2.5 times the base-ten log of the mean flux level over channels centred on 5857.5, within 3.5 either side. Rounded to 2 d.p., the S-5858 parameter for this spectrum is -2.75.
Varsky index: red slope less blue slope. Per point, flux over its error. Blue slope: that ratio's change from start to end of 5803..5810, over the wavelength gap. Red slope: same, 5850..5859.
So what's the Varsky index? -0.20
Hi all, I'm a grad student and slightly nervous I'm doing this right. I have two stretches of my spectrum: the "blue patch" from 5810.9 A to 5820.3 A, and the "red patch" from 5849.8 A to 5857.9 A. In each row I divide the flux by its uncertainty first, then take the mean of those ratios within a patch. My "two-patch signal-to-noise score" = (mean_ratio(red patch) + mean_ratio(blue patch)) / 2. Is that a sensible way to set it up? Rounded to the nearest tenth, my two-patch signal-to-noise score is 23.4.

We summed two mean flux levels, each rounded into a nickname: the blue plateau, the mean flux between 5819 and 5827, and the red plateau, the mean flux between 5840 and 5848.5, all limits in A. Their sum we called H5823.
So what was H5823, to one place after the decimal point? 26.9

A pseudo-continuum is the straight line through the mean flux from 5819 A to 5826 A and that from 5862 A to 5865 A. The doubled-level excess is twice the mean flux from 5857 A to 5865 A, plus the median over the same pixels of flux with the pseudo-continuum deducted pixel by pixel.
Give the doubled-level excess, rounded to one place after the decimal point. 25.1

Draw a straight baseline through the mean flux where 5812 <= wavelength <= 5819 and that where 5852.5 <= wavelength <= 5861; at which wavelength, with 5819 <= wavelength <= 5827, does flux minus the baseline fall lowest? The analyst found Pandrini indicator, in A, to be 5820.93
